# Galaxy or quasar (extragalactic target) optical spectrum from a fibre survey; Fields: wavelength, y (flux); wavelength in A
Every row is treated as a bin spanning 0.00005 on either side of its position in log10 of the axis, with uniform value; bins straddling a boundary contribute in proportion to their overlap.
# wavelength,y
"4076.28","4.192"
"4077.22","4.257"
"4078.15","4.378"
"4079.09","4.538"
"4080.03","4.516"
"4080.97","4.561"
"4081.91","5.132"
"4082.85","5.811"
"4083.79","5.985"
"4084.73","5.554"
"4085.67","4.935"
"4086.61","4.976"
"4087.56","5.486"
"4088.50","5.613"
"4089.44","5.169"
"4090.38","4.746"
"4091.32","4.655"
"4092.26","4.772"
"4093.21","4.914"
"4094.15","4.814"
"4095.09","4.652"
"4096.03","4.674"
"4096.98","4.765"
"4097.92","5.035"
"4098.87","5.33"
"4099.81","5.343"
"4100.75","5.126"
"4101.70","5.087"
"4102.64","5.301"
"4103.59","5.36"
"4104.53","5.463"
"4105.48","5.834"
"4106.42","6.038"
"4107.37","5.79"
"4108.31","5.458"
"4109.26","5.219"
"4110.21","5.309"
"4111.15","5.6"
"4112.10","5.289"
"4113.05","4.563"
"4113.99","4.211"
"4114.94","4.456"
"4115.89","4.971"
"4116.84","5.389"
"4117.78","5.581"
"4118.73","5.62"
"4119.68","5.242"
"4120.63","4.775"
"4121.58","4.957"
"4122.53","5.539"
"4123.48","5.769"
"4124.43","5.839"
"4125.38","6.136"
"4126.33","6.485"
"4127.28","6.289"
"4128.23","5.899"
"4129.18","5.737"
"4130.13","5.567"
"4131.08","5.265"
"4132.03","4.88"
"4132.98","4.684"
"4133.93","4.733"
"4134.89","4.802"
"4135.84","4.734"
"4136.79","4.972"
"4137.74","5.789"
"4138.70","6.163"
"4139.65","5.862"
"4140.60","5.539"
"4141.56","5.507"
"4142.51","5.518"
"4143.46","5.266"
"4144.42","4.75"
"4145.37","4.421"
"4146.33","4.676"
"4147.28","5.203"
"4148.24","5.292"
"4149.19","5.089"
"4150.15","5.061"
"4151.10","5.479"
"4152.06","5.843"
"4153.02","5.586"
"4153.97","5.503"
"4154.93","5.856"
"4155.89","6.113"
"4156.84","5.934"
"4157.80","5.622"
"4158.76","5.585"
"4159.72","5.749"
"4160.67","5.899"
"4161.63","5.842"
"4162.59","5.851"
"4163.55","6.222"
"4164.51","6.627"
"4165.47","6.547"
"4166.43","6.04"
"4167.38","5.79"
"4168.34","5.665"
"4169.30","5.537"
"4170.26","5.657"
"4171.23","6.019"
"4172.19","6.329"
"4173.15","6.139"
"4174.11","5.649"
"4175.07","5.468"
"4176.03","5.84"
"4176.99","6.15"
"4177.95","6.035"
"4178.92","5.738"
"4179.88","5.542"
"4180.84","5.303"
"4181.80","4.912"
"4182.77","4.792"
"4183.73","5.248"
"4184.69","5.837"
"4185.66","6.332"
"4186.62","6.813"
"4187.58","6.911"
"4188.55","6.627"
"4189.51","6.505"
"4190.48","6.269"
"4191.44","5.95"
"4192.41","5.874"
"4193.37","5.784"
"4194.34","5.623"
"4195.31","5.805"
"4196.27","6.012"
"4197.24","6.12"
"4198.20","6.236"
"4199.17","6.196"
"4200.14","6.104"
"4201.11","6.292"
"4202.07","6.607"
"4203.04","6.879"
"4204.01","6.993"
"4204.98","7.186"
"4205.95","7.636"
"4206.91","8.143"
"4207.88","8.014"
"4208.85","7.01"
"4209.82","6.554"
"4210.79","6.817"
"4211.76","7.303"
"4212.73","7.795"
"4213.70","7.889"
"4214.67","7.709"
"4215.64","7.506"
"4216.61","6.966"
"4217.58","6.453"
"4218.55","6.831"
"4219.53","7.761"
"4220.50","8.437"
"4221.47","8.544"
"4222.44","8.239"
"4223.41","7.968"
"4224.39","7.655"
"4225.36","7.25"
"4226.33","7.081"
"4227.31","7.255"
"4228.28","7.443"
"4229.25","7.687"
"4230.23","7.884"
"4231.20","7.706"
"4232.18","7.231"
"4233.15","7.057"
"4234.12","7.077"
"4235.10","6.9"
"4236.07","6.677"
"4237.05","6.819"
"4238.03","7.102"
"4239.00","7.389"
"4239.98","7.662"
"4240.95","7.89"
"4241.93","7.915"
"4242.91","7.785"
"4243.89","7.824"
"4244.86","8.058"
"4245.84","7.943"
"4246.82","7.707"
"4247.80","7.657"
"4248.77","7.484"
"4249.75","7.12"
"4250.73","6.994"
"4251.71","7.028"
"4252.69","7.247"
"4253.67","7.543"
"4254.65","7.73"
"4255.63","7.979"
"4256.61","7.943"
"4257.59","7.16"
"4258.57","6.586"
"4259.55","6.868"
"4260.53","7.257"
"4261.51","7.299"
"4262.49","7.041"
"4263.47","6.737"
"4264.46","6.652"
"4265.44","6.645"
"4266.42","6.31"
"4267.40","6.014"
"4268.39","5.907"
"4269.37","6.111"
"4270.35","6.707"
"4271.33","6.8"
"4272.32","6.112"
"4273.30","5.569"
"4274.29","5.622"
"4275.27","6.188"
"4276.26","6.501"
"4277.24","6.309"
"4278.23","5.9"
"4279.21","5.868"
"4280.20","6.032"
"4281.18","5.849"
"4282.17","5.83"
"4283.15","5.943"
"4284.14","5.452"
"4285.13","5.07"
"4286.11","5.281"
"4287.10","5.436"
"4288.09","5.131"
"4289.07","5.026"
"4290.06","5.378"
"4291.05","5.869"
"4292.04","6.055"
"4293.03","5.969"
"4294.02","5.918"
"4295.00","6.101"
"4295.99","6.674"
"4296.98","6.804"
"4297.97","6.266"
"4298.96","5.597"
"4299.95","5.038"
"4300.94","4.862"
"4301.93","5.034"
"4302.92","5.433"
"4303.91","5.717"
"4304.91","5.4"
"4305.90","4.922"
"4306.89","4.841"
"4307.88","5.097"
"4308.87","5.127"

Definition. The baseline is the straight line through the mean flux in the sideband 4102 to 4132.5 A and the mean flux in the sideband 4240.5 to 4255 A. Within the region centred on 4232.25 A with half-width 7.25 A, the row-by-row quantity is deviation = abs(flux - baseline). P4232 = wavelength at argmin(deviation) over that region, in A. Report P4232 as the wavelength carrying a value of 4227.31 A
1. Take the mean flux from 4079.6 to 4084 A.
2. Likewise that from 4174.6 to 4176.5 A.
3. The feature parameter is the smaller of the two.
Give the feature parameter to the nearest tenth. 5.2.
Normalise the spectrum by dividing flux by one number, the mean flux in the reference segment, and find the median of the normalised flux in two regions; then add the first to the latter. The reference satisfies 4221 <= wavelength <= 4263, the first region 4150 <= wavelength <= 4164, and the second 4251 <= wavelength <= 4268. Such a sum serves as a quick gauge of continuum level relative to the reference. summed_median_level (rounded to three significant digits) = 1.73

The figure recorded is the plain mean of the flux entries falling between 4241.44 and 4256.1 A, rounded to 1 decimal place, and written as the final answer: 7.6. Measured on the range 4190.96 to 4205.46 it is 6.2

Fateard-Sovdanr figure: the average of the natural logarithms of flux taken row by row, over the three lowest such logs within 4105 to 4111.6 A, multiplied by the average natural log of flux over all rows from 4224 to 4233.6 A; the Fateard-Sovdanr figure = 3.35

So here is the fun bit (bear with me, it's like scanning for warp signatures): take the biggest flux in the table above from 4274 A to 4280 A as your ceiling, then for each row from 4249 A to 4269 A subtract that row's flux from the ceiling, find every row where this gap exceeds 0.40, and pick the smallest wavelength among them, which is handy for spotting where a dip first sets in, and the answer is 4267.40 A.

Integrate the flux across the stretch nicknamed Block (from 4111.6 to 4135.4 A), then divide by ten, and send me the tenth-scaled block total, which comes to 12.6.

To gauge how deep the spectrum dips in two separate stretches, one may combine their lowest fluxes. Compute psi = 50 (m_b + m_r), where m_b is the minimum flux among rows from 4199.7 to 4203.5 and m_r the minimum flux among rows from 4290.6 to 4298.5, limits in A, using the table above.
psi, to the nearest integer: 599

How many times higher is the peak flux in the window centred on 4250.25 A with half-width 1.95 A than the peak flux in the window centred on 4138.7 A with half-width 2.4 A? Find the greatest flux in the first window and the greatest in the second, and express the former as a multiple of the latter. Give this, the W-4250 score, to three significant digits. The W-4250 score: 1.21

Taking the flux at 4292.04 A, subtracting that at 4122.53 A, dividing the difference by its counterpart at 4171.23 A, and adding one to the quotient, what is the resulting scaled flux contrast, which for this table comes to 1.1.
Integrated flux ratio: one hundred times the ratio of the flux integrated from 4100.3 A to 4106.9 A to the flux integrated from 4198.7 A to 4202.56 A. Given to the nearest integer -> 148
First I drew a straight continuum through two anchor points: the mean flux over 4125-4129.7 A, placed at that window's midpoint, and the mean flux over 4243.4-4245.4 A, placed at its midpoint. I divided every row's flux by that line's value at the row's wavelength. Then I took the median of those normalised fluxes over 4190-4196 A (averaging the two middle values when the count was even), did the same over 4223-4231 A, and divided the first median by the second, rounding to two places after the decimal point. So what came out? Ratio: 0.83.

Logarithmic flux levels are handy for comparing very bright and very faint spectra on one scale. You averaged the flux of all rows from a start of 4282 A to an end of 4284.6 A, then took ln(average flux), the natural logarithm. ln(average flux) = 1.75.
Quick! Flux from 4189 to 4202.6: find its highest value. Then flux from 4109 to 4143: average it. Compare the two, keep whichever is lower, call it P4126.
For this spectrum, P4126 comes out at 5.4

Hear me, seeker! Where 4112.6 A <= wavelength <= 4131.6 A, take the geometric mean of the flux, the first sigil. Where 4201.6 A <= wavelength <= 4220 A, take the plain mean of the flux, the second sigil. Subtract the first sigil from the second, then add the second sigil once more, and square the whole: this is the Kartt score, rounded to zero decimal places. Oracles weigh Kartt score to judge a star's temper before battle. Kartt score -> 84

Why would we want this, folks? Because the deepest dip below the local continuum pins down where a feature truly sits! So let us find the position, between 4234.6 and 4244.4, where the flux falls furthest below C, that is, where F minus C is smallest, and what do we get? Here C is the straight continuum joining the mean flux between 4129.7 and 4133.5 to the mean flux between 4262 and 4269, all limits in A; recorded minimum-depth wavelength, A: 4236.07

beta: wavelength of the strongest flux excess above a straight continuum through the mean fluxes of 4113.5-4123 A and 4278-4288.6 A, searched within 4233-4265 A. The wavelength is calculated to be 4244.86 A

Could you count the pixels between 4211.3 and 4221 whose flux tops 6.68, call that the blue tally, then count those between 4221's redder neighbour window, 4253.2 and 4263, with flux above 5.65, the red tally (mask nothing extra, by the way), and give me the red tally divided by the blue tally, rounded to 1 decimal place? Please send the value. 1.1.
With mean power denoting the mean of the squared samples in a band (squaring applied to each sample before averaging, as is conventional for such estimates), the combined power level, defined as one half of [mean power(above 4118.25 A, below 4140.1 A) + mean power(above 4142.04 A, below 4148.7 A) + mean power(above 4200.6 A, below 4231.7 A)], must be 55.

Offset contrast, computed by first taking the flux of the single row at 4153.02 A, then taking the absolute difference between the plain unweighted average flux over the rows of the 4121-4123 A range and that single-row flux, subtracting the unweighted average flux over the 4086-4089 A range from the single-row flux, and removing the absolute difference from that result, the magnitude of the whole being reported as 0.11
